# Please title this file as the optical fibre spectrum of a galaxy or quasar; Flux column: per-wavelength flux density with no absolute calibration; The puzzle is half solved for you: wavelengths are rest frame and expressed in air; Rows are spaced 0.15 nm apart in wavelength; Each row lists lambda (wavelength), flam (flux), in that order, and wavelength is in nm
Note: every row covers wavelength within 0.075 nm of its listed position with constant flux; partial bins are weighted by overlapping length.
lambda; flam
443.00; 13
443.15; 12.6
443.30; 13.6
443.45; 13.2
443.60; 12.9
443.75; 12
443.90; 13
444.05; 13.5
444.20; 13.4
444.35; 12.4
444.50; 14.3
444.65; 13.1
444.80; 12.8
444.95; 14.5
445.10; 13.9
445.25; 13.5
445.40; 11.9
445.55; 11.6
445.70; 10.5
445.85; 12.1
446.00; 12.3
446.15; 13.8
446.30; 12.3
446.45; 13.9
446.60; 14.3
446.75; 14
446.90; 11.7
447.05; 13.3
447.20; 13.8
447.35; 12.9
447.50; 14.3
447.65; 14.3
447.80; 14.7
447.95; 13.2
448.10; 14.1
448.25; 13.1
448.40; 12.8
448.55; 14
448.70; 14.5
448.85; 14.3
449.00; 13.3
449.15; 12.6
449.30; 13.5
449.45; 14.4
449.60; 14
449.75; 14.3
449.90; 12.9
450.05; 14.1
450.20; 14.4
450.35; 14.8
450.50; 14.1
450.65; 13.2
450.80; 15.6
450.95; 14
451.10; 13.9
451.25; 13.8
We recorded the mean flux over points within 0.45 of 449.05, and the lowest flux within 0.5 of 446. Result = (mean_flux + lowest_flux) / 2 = 12.1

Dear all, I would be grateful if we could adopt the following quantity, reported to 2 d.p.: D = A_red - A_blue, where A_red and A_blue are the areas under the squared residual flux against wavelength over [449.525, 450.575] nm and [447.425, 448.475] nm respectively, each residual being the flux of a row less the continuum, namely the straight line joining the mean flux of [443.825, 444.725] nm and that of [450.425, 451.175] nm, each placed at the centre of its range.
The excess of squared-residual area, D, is -0.24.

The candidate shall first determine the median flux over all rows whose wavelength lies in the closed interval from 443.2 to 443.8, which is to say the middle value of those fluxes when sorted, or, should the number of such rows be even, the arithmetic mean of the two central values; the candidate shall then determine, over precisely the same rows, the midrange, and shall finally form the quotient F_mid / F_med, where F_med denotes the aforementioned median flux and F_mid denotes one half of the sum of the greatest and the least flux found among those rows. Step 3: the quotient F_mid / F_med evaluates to 0.98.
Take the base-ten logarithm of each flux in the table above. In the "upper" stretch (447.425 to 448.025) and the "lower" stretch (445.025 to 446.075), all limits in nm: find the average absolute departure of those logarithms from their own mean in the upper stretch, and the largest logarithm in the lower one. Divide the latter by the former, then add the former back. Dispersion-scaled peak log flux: 79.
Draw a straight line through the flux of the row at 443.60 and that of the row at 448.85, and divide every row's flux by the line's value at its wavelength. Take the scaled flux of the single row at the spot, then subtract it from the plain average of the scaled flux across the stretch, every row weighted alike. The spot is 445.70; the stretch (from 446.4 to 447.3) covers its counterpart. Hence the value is 0.20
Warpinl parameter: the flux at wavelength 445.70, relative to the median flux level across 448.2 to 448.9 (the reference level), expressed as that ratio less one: -0.25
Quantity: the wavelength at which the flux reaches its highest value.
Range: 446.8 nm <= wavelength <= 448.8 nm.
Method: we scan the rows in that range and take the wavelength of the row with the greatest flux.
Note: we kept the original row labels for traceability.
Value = 447.80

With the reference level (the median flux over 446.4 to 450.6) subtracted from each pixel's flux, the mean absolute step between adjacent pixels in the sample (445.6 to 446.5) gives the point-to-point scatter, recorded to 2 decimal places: 1.28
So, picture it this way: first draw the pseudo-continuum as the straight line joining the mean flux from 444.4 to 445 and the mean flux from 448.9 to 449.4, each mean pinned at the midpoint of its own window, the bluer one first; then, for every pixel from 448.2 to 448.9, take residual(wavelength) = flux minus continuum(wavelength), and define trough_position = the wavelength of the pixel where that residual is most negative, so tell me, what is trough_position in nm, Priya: 448.40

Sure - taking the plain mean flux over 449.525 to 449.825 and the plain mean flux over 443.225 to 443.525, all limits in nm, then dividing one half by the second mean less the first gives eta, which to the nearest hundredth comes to -0.67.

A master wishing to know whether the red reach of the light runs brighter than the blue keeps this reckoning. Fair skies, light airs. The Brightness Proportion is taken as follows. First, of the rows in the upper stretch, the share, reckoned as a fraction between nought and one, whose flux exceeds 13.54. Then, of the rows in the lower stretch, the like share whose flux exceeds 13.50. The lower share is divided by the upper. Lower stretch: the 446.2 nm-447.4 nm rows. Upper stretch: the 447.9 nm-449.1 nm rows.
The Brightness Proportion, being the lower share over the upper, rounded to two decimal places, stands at 1.00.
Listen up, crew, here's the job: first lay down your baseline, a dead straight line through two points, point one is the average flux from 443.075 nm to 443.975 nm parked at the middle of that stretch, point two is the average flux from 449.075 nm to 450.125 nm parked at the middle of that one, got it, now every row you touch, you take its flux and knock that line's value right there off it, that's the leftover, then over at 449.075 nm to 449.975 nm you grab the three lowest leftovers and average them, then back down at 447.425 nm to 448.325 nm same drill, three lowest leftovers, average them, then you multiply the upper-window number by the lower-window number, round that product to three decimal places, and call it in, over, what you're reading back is 0.014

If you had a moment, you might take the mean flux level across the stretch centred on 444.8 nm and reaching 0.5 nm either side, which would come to 13.5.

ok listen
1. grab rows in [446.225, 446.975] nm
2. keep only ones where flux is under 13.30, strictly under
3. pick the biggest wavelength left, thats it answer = 446.90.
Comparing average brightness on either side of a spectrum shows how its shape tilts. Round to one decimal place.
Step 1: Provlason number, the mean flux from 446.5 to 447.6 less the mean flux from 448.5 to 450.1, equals -0.3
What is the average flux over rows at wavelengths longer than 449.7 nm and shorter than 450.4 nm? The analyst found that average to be 14.1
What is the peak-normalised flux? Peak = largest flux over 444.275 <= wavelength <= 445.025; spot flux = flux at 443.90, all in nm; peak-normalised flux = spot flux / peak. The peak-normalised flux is 0.897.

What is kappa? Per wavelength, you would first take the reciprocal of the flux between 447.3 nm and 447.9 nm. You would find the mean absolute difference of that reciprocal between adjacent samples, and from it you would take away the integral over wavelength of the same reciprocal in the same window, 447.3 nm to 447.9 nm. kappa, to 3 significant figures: -0.0396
